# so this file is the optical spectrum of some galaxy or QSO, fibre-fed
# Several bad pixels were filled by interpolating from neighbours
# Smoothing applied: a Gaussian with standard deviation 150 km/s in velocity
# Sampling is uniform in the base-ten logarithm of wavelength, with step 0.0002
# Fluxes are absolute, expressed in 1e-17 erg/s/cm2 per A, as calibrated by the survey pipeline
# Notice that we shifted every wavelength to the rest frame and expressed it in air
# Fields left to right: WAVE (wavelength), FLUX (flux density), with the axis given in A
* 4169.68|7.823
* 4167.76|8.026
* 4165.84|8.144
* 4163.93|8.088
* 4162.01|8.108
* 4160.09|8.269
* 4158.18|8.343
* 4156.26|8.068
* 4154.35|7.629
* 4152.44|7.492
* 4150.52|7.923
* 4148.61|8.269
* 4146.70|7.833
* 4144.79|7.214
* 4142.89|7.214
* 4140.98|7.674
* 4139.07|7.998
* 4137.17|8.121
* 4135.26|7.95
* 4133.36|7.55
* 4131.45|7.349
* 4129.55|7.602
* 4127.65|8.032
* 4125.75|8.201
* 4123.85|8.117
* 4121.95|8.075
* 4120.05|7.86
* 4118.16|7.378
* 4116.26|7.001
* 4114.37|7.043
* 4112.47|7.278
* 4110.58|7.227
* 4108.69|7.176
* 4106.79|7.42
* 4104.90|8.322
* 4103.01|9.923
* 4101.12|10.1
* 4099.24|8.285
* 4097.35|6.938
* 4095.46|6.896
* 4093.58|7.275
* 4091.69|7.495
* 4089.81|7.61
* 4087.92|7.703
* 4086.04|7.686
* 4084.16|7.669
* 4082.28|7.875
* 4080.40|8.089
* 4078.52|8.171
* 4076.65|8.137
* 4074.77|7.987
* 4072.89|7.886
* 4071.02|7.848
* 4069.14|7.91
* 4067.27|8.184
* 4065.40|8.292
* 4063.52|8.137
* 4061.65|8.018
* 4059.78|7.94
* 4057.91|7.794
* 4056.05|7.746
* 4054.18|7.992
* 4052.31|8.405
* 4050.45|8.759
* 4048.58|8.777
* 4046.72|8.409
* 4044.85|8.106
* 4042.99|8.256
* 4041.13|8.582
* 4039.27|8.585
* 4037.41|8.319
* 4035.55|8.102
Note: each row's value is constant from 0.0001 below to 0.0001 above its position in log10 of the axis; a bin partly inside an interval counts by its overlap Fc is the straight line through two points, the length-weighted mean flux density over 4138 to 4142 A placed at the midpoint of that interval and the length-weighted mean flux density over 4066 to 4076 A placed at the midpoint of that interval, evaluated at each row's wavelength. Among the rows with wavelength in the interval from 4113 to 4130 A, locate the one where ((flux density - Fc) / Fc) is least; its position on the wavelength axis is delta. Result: 4116.26 A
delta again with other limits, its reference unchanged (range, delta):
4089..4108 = 4095.46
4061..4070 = 4069.14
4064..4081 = 4071.02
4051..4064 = 4056.05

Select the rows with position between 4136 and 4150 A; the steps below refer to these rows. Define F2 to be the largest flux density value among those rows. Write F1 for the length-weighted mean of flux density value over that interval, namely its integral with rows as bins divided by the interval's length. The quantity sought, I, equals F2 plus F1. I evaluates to 16.0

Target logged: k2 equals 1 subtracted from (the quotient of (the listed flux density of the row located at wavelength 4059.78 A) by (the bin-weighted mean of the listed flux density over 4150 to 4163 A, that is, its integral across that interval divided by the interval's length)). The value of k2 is 0.00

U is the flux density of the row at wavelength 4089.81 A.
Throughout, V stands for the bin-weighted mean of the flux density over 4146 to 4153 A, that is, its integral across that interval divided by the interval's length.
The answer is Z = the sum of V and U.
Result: 15.5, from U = 7.61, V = 7.9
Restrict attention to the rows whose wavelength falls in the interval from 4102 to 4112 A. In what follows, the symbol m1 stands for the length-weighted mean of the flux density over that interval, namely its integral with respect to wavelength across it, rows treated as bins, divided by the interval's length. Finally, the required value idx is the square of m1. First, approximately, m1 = 7.99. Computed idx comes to 64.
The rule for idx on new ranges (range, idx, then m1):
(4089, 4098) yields 53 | 7.25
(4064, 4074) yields 64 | 8.02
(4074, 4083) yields 65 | 8.06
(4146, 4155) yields 61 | 7.83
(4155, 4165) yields 67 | 8.16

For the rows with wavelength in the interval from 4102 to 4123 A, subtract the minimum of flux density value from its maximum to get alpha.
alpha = 2.9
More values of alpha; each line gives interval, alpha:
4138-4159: 1.1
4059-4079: 0.4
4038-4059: 1.0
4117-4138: 0.9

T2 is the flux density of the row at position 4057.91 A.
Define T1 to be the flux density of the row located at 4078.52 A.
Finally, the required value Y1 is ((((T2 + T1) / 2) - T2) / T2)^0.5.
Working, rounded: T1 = 8.171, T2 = 7.794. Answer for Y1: 0.16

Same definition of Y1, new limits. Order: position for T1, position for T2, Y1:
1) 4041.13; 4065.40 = 0.13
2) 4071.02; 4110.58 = 0.21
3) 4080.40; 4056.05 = 0.15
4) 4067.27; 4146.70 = 0.15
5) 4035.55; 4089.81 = 0.18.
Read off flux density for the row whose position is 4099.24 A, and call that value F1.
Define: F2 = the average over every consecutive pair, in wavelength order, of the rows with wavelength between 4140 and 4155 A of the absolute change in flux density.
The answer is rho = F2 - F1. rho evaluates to -7.9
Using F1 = 8.285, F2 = 0.347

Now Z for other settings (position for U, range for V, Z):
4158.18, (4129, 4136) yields 15.9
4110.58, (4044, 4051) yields 15.7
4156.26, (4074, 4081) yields 16.2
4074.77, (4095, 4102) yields 16.1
